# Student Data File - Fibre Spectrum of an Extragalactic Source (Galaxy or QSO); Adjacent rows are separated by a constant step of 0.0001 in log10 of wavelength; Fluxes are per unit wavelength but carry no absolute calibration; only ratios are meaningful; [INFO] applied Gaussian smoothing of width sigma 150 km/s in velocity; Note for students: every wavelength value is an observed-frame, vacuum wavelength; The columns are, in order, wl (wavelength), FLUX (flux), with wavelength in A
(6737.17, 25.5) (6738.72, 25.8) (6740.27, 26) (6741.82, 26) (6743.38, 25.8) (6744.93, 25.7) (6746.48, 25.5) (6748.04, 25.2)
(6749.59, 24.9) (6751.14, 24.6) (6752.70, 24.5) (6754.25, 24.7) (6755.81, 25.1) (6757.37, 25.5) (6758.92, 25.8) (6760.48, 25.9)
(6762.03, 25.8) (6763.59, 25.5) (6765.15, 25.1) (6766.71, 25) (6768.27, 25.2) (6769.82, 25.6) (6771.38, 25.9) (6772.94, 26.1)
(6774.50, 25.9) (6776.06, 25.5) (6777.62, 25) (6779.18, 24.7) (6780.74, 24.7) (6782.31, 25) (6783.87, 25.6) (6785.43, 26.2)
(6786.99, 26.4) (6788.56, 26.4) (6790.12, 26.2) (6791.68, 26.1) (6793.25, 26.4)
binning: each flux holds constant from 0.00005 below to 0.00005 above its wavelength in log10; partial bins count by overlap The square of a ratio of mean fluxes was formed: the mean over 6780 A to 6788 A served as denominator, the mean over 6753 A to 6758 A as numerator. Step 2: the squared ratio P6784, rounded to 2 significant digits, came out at 0.96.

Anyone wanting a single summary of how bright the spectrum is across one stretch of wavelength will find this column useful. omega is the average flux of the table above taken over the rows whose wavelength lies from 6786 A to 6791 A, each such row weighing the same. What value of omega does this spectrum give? 26.3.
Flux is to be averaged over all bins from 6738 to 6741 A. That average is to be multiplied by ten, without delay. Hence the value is 259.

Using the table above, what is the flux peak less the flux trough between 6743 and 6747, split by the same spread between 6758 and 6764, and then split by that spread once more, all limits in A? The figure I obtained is 1.9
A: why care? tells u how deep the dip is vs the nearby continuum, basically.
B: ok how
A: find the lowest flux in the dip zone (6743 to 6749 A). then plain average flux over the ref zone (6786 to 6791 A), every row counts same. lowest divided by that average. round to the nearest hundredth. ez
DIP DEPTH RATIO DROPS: 0.96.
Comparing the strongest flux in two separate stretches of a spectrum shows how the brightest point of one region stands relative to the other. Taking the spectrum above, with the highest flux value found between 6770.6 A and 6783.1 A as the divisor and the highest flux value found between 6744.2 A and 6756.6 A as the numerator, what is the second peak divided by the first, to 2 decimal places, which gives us 0.98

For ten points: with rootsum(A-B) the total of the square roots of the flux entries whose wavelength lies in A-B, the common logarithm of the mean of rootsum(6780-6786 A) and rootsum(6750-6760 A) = 1.40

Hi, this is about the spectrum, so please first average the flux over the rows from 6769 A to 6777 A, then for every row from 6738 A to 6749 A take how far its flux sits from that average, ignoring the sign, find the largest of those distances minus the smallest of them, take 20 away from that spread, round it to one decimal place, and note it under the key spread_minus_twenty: -19.4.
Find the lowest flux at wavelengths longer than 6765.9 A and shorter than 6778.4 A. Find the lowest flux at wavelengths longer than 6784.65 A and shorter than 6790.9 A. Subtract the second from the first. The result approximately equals -1.2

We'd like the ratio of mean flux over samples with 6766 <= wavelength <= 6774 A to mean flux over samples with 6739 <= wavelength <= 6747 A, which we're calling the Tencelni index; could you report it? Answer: 0.991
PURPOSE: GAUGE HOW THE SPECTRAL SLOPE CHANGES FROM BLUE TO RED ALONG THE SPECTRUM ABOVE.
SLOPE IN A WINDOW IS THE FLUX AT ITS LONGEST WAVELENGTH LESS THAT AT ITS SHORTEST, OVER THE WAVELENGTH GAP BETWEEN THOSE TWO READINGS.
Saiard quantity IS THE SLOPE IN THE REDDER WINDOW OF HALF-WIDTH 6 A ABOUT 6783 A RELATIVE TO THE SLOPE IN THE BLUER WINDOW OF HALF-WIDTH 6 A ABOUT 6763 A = -4.6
